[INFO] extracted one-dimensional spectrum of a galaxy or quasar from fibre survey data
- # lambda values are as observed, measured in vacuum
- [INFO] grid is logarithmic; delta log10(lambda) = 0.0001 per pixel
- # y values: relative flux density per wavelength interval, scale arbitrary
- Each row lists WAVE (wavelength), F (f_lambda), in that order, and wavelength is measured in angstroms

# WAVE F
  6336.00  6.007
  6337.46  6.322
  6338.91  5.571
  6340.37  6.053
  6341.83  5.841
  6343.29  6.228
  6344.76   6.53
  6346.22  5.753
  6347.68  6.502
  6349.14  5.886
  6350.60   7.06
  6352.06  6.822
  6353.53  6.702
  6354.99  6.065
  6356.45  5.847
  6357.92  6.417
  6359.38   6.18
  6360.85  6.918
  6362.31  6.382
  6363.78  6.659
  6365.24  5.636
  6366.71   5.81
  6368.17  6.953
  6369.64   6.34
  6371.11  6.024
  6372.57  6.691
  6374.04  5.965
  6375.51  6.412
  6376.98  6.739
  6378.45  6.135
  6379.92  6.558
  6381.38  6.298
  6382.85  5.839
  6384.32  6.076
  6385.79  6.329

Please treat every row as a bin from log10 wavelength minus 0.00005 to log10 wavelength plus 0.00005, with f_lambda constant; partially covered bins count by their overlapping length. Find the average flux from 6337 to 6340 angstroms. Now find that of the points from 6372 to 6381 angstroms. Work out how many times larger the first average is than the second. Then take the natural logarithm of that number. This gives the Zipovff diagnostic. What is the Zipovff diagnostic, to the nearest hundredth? -0.08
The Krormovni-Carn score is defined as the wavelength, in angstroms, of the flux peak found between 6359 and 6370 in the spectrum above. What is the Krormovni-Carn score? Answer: 6368.17 angstroms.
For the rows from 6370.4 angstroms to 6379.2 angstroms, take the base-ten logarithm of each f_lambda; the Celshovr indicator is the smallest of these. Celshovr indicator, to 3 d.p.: 0.776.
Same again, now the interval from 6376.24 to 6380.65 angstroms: 0.788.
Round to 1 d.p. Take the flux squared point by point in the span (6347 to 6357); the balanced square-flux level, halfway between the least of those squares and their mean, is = 37.8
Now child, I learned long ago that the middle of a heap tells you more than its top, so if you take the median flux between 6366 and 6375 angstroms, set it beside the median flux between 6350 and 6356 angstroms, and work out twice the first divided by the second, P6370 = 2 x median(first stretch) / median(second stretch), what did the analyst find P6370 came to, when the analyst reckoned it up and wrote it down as 1.83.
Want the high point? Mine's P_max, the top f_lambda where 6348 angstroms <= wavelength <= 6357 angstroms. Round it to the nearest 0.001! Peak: 7.060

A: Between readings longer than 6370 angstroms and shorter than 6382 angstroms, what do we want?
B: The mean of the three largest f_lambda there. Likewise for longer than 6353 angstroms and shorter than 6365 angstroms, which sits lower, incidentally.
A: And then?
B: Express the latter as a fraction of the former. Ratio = 1.01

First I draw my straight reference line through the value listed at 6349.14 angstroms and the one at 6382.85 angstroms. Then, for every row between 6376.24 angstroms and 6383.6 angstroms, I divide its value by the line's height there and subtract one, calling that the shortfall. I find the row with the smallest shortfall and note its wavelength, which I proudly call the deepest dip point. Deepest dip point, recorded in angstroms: 6382.85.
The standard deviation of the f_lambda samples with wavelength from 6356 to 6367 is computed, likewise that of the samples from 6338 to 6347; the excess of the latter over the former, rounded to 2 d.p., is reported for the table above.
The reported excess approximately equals -0.10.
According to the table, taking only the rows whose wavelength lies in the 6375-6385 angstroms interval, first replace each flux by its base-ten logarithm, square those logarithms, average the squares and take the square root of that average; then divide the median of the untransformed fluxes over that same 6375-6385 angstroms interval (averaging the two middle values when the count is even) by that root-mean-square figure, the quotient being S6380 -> 7.89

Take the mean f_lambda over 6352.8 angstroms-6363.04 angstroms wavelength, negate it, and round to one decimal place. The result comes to -6.4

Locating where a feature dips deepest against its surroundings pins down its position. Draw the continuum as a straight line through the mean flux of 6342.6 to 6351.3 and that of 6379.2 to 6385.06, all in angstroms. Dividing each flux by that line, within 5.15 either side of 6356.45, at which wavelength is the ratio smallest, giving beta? 6356.45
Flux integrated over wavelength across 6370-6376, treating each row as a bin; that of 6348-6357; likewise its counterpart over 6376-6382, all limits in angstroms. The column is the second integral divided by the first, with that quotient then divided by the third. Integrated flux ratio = 0.040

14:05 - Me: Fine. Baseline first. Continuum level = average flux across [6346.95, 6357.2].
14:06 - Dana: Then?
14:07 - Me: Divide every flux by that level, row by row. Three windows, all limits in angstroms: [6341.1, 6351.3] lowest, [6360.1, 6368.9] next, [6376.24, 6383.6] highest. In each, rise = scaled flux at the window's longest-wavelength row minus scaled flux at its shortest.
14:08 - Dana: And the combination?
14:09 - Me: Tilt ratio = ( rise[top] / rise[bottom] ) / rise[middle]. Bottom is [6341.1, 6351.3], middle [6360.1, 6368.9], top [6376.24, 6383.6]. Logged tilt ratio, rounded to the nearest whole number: -135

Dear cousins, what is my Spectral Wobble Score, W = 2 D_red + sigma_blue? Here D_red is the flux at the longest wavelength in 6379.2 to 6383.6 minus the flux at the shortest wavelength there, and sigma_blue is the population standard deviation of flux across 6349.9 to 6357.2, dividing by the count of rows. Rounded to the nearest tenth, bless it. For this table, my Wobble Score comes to -1.0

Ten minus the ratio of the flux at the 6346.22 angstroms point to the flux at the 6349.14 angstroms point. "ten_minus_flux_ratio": 9.02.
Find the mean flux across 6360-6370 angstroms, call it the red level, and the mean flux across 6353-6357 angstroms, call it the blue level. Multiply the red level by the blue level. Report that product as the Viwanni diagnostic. 39.6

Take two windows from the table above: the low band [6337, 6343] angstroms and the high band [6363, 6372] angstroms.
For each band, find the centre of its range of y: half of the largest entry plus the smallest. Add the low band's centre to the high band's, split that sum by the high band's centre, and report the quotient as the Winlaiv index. 1.945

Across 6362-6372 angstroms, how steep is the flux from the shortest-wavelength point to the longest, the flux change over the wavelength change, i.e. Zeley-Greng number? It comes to -0.04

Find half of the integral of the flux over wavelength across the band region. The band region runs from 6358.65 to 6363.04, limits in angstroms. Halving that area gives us 14.3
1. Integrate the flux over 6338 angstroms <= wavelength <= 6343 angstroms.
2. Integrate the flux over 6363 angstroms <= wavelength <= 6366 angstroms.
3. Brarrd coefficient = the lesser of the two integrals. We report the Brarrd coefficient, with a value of 18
